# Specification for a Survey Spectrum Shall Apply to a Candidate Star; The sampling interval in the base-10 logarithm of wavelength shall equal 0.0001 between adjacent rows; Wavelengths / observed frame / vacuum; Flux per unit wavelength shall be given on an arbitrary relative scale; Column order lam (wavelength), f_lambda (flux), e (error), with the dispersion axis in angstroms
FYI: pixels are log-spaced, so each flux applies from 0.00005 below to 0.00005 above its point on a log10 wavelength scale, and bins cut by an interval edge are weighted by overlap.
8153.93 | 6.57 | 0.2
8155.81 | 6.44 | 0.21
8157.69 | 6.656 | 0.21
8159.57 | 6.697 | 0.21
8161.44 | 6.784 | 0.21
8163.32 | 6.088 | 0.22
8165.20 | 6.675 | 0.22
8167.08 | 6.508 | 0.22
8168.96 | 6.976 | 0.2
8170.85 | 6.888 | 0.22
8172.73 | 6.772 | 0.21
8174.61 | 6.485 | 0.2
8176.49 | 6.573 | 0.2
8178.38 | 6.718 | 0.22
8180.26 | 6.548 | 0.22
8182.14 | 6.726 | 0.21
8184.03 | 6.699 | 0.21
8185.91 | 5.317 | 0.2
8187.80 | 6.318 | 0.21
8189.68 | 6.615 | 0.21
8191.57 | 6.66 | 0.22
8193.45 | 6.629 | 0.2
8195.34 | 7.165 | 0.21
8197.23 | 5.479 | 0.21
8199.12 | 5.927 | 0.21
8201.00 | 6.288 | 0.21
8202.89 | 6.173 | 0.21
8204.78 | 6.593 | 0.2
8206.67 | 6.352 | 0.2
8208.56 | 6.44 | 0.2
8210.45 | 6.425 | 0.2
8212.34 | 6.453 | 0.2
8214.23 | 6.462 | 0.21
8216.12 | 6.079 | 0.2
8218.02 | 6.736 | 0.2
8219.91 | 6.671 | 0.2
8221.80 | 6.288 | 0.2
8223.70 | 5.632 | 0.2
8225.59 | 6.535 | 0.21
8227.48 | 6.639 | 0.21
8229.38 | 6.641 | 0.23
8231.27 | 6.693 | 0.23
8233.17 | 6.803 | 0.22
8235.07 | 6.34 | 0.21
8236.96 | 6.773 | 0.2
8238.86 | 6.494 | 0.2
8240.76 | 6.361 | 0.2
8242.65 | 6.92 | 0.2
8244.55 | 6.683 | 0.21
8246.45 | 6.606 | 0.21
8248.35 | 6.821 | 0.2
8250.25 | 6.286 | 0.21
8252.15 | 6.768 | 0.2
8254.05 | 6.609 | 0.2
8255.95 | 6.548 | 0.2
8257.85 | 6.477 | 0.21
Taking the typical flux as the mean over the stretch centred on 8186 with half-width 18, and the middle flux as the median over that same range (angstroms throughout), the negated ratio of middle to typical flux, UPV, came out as -1.022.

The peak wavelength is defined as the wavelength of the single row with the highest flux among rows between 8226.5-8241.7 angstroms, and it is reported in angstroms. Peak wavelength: 8233.17 angstroms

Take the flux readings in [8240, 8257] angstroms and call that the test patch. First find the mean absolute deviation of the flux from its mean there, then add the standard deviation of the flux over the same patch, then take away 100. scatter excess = -99.6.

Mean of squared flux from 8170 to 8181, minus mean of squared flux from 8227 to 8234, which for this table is 0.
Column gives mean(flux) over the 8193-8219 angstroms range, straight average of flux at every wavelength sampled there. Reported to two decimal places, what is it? 6.37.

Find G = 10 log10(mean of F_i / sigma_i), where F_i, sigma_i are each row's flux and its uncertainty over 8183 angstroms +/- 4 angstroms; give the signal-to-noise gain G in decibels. 14.8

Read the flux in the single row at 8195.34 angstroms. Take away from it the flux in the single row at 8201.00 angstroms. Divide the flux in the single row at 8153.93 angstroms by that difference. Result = 7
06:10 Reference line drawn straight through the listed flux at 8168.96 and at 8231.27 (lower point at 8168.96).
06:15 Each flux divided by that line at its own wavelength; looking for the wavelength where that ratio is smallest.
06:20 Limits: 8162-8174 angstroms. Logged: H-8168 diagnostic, 8163.32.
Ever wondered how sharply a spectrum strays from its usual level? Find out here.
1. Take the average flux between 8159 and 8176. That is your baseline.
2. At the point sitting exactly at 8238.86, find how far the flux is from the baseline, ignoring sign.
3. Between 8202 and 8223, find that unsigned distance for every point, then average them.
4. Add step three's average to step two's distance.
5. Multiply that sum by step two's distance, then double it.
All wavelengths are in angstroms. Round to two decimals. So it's 0.13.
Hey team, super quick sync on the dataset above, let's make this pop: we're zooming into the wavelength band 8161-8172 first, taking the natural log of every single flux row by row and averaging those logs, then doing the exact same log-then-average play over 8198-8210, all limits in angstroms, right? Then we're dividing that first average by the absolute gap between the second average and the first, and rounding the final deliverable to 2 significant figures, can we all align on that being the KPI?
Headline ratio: 35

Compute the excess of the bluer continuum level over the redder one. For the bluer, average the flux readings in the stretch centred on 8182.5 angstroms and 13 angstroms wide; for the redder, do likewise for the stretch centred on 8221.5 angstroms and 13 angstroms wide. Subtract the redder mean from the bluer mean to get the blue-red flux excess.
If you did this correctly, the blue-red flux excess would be 0.05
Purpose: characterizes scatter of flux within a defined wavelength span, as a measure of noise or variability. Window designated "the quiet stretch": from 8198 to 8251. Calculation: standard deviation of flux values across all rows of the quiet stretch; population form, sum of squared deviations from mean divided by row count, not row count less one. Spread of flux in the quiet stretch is 0.28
